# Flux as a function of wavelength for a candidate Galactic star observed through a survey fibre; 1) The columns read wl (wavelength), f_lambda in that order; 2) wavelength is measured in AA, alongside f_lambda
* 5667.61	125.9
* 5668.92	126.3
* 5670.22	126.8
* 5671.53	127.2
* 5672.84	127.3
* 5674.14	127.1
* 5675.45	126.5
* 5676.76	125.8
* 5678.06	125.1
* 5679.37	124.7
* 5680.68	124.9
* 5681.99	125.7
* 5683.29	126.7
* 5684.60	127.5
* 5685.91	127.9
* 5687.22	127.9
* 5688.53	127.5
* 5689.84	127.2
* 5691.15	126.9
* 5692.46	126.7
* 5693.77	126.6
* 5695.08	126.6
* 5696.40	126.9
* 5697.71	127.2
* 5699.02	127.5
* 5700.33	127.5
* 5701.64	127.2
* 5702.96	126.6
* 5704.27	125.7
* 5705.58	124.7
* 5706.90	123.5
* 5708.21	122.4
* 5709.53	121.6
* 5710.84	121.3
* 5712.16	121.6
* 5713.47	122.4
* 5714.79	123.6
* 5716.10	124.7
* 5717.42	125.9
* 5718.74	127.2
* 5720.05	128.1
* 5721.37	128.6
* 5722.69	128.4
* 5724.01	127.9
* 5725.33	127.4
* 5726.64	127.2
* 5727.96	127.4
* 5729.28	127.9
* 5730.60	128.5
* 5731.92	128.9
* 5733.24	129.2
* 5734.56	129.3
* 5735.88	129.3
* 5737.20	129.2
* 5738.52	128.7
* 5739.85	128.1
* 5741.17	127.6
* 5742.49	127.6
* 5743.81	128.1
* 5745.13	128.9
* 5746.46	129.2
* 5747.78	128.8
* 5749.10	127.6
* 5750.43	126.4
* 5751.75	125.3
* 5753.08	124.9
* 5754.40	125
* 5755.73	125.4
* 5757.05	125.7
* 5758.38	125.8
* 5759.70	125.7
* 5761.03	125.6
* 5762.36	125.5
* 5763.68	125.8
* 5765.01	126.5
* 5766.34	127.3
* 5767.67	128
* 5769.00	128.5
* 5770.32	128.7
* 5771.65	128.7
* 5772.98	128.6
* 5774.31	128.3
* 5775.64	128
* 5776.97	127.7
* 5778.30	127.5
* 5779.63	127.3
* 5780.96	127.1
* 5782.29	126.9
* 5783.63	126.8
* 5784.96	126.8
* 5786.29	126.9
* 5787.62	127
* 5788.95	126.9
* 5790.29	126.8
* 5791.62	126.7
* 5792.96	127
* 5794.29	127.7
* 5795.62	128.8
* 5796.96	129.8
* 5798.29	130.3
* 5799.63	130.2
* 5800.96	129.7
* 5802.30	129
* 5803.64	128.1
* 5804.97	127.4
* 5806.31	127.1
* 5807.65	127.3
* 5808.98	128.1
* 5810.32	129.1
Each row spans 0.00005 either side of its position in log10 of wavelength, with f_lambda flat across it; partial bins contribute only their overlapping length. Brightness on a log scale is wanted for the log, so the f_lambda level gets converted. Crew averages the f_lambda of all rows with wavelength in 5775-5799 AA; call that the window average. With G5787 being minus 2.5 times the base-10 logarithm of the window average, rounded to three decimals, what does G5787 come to -5.264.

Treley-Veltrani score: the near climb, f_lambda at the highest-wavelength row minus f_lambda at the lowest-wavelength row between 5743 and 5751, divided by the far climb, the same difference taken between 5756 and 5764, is -17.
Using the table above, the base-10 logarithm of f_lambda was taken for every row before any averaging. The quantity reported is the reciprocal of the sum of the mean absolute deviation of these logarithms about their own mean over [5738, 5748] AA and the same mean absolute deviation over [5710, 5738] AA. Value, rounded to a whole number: 112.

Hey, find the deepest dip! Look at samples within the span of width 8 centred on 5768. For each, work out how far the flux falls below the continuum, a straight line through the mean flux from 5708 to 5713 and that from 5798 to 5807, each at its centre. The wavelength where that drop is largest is 5765.01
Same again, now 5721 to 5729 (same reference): 5726.64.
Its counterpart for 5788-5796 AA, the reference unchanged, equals 5791.62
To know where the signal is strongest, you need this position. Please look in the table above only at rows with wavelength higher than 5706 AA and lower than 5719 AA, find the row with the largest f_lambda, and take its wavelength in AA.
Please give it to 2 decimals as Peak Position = 5718.74 AA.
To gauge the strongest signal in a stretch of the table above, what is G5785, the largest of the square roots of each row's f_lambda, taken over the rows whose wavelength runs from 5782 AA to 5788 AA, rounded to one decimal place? 11.3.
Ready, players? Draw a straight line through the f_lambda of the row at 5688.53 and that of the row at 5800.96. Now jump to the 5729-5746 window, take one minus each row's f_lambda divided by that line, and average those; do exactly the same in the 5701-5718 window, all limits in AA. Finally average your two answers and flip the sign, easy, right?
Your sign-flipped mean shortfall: -0.015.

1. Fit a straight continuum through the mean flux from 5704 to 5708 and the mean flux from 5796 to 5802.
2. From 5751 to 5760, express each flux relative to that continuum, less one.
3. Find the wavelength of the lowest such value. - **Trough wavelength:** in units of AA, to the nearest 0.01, 5753.08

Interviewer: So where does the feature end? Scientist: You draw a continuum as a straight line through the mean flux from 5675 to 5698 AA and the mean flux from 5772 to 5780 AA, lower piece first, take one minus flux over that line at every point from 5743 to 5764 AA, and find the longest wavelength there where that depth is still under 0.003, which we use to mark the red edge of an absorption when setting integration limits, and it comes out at 5749.10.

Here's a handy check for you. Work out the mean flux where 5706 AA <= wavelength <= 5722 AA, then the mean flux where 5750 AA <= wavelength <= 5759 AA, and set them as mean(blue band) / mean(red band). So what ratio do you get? 0.99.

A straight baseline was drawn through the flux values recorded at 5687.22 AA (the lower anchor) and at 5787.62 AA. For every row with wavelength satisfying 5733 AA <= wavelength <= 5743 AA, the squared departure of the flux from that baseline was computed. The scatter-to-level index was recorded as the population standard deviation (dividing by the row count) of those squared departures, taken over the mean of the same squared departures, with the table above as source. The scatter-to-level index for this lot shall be 0.8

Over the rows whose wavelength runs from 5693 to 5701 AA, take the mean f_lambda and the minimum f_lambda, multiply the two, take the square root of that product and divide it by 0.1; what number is 1268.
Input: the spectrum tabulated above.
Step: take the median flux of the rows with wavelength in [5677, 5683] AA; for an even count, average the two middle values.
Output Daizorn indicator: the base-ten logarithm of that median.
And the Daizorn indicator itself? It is 2.097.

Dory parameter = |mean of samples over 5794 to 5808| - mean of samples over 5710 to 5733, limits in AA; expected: 2.4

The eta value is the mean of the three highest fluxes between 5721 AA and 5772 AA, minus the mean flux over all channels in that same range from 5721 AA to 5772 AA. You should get 1.8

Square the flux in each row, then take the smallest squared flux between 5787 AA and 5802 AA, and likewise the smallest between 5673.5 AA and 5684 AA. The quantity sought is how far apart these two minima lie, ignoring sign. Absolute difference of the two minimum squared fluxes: 503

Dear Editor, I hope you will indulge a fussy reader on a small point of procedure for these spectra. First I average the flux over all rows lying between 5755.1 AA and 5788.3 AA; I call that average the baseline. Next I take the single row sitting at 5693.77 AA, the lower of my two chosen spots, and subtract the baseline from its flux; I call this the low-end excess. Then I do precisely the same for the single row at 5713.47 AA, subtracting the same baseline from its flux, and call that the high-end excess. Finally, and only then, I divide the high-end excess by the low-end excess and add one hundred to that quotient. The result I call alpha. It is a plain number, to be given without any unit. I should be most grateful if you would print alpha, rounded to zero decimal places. 110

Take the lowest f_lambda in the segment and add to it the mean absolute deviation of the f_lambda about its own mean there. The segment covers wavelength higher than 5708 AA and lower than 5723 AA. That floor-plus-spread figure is 124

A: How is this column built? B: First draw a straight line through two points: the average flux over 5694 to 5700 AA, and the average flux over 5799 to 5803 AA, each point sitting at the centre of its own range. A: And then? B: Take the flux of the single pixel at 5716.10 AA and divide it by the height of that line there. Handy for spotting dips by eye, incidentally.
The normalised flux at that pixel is 0.98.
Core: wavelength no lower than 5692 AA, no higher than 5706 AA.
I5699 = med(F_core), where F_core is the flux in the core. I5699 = 126.7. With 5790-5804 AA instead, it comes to 128.8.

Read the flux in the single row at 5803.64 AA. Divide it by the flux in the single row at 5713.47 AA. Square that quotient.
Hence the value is 1.10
